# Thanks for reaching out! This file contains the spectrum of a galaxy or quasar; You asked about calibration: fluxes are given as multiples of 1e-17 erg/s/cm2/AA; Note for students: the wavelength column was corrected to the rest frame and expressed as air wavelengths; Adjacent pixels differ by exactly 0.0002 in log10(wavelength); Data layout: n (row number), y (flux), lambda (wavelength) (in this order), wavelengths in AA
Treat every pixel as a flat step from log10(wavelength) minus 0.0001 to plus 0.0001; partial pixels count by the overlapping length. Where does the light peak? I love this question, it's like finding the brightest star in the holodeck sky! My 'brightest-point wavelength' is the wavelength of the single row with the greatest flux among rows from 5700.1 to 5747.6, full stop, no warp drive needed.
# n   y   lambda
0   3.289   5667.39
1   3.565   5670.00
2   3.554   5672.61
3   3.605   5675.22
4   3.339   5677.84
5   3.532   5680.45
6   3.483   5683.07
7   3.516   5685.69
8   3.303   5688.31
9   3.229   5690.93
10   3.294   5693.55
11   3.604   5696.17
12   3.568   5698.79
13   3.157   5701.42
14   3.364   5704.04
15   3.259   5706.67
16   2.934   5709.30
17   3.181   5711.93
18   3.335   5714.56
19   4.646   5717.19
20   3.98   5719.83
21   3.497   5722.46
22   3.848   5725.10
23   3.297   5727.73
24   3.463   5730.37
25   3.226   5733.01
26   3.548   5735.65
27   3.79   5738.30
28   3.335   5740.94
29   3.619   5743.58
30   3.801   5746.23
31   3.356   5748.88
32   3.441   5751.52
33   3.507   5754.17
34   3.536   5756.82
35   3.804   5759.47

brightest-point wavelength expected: 5717.19 AA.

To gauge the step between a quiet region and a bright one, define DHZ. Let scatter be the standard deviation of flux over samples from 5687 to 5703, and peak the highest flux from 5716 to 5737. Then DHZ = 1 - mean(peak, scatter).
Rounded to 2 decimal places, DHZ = -1.41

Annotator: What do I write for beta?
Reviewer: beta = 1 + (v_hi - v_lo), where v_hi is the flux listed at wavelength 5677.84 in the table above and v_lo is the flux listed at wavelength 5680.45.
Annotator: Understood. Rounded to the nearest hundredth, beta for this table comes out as 0.81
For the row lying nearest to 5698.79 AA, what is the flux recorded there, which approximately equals 3.568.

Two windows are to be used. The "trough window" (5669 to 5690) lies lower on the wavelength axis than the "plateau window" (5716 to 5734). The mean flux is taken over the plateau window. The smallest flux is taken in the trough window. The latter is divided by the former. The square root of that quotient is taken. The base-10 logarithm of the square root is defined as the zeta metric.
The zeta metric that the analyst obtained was -0.025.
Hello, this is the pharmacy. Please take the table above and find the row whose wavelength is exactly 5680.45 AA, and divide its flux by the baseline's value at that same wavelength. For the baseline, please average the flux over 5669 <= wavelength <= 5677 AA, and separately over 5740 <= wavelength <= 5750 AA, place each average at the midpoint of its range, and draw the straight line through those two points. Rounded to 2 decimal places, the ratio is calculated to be 0.99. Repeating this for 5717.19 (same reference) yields 1.31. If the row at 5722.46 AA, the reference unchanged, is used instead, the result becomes 0.99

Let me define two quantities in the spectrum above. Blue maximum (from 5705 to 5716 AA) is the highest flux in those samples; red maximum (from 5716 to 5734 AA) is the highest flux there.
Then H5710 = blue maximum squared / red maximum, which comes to 2.39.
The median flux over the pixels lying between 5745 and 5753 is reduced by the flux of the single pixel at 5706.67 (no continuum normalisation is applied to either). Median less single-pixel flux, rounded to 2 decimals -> 0.18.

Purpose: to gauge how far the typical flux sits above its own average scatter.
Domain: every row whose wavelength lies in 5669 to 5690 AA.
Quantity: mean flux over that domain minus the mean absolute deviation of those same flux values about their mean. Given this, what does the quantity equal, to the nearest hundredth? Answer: 3.40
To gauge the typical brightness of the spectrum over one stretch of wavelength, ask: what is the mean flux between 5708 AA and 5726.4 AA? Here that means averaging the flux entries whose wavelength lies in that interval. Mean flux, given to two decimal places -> 3.63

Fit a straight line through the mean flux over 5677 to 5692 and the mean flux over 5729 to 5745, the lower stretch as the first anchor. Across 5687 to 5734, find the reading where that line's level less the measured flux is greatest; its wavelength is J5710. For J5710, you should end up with 5709.30 AA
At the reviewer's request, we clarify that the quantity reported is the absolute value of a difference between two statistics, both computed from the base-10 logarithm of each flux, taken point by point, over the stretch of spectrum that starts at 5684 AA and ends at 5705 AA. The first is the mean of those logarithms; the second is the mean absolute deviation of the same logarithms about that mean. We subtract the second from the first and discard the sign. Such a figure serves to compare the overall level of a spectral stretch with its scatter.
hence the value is 0.511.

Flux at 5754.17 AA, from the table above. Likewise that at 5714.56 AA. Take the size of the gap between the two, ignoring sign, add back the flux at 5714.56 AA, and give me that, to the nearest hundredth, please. 3.51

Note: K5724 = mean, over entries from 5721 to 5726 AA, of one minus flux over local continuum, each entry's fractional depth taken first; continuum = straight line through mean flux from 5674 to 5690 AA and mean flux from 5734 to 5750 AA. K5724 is -0.04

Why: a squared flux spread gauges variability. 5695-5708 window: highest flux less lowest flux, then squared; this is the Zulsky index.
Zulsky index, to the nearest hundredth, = 0.20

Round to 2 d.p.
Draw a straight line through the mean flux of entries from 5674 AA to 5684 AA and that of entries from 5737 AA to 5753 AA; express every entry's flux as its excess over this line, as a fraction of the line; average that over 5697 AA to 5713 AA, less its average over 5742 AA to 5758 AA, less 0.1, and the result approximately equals -0.17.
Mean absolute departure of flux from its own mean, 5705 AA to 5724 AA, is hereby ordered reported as 0.44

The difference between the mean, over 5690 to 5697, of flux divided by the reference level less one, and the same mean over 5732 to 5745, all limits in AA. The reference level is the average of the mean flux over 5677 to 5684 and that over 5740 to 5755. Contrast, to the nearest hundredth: -0.04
